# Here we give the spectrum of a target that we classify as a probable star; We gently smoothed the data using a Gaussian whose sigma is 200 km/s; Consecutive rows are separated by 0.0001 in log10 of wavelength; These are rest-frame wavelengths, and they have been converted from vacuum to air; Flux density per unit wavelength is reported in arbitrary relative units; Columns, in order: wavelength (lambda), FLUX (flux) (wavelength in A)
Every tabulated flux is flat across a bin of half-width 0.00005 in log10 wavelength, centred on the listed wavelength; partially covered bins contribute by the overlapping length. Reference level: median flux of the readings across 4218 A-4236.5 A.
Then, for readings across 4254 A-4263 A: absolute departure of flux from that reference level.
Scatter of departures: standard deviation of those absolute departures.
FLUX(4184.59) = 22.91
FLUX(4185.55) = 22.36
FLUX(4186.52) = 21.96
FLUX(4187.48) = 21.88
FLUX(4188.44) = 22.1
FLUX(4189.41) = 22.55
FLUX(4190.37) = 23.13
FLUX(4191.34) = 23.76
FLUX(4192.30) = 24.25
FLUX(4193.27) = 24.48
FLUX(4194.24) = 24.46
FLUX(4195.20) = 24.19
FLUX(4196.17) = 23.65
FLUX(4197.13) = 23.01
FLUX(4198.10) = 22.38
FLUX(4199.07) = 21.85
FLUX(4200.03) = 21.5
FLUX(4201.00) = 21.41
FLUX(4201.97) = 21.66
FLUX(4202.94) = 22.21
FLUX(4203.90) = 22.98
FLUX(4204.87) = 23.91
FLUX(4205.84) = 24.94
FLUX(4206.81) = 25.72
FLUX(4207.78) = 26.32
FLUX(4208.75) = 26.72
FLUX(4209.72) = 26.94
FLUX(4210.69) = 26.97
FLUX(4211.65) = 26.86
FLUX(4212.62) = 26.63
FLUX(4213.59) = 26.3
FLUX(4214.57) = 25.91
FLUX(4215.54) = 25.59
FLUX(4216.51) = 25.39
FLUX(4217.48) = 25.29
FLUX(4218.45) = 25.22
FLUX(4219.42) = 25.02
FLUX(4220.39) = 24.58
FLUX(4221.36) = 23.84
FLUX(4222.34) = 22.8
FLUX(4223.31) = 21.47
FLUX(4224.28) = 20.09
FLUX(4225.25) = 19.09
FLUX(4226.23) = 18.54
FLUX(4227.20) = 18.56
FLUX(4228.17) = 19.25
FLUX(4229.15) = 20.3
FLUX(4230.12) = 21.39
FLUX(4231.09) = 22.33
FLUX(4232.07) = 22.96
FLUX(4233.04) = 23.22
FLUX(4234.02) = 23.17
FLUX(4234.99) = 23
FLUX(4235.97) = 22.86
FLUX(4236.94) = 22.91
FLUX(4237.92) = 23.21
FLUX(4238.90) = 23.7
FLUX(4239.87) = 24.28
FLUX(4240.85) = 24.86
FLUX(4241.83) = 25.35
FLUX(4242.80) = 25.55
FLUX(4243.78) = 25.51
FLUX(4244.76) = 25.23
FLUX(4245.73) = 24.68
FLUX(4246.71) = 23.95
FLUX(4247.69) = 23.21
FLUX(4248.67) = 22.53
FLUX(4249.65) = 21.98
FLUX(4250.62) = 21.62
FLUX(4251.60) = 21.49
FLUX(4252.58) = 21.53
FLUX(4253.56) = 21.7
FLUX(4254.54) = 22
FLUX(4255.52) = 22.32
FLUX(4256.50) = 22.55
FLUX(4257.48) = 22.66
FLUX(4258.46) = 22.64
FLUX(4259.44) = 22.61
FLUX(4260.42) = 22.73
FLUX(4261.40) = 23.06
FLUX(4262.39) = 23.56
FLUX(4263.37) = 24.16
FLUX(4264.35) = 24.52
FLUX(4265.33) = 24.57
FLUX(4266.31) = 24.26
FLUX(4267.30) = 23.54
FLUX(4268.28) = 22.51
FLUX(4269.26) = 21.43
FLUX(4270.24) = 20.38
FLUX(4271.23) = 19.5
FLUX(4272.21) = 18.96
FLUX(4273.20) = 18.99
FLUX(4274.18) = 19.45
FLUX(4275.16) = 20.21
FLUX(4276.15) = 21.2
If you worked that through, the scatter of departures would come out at 0.3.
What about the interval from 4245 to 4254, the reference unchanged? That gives 0.5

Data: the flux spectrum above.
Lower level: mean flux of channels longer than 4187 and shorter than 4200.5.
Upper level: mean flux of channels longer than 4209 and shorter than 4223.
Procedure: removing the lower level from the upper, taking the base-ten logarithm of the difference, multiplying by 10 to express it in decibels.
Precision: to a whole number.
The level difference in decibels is 4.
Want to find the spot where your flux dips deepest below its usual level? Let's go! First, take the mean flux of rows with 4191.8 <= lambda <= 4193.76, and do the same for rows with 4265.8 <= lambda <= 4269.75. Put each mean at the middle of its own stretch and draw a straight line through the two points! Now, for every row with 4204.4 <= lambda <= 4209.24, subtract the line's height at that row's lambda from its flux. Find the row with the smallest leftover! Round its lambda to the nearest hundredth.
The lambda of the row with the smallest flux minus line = 4204.87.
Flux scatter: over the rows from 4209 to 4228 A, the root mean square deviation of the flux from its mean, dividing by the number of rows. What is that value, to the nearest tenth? 2.9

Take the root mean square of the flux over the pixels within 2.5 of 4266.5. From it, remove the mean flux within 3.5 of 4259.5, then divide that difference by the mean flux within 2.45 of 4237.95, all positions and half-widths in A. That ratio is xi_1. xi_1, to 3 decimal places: 0.045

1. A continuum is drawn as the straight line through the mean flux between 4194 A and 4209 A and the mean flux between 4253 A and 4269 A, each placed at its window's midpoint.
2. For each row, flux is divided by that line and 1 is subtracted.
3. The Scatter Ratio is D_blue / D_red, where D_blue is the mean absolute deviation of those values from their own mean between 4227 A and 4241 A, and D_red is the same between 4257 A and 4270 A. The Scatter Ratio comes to 1.7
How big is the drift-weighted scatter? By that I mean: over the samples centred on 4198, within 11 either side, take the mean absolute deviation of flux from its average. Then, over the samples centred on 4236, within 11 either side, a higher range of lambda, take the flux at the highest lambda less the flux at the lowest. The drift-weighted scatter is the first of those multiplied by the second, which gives 6.2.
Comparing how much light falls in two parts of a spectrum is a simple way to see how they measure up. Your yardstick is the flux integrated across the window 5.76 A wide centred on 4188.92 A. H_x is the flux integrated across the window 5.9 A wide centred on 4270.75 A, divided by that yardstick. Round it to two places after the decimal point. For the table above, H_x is 0.92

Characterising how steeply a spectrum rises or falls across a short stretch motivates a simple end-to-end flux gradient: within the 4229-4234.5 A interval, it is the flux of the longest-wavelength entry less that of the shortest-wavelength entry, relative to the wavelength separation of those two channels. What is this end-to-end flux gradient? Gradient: 0.59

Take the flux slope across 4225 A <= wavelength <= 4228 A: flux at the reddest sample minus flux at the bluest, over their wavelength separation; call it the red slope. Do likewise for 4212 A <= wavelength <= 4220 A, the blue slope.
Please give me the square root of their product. 0.25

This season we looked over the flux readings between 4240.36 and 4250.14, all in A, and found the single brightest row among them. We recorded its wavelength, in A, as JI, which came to 4242.80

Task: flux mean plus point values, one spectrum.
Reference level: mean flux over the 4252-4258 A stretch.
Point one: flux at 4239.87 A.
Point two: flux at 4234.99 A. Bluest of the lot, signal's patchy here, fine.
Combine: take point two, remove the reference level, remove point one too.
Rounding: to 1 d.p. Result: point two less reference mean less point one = -23.4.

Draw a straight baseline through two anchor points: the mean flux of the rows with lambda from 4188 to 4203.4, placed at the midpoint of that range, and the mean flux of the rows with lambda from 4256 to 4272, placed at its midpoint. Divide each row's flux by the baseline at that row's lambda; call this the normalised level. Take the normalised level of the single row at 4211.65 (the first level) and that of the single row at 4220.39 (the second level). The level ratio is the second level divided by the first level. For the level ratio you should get 0.916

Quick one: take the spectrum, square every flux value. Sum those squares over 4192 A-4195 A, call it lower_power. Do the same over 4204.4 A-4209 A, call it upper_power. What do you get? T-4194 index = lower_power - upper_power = -1476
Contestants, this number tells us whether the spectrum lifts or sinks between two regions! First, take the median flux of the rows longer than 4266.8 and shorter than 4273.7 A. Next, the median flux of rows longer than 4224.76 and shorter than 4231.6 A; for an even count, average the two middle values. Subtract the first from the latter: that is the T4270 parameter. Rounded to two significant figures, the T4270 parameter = -1.1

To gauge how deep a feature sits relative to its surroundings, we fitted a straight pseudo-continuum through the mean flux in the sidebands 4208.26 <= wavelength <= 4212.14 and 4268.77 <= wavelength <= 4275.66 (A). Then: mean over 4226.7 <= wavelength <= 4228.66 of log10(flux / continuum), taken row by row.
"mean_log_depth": -0.120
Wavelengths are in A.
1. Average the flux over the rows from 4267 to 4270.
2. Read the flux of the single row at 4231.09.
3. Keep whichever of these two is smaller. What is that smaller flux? 22.3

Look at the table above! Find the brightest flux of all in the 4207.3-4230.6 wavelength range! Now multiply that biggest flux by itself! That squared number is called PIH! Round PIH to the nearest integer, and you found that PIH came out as 727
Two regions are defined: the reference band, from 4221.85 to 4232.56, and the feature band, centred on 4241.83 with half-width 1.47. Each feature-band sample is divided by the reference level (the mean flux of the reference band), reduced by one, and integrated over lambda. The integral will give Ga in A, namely 0.66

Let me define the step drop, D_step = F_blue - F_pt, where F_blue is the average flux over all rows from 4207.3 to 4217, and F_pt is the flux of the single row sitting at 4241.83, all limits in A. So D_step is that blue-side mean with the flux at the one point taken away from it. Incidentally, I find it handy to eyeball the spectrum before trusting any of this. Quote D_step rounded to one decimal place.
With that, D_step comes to 1.0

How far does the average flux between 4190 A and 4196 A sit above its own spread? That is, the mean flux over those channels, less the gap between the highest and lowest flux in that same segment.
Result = 23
